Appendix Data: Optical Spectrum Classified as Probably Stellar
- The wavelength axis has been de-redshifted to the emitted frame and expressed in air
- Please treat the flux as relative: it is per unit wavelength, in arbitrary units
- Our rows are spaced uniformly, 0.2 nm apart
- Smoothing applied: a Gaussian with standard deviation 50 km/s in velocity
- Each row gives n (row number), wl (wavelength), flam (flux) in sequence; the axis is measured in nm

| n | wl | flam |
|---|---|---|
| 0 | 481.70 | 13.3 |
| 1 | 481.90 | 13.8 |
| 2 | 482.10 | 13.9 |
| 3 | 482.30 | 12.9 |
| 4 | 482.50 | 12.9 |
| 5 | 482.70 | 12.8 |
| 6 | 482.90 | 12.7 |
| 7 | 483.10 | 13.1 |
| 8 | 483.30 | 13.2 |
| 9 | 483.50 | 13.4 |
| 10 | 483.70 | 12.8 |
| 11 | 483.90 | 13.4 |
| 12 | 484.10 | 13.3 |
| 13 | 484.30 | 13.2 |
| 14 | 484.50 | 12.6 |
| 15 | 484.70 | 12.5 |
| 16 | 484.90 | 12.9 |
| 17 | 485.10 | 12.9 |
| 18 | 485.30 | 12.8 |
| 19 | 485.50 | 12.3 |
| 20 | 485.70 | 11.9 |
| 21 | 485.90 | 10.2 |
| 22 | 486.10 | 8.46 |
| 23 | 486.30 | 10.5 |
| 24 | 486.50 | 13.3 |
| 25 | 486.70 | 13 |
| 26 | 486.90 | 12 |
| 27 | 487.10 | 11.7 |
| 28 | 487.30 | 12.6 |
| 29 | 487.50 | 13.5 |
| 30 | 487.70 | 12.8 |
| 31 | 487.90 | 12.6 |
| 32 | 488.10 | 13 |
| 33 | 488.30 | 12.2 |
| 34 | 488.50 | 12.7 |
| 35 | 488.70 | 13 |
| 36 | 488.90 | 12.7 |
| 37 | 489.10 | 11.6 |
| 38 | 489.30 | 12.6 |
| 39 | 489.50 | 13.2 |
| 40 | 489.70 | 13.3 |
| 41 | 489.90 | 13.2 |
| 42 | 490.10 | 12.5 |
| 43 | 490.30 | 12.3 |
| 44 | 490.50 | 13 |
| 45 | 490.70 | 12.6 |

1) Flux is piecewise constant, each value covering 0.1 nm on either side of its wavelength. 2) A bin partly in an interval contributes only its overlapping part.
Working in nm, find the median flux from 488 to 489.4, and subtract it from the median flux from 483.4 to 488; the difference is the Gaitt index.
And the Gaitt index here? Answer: 0.10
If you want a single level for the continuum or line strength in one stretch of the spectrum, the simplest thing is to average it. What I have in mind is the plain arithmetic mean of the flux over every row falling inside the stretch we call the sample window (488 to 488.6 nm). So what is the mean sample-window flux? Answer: 12.6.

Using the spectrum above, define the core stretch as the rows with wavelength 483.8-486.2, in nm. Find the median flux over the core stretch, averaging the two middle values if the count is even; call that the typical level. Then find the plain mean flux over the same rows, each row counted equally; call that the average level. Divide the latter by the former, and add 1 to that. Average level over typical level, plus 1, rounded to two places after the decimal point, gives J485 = 1.96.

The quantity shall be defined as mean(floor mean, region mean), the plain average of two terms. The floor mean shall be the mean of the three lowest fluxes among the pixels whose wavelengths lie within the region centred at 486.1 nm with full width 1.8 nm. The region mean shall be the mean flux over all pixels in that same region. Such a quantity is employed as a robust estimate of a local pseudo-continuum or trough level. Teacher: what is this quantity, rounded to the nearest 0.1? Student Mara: 10.7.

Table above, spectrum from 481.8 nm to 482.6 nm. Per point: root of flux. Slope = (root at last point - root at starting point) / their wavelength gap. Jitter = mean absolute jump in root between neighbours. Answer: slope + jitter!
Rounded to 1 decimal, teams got -0.2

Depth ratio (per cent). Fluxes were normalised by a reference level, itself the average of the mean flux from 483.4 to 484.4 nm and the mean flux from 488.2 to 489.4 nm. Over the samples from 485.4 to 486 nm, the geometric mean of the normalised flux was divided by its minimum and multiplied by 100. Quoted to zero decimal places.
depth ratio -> 112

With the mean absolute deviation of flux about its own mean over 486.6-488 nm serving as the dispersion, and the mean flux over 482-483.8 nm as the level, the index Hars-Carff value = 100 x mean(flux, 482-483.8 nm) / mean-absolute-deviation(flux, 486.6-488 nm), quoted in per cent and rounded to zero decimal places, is 3051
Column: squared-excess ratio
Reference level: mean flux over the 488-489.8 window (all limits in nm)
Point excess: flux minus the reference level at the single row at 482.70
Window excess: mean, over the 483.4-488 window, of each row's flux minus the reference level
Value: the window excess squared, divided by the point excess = 1.05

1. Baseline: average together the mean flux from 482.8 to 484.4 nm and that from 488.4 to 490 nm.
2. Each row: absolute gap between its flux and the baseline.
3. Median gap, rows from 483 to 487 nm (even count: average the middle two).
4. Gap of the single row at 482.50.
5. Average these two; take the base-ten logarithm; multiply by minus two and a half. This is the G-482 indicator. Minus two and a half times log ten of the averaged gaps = 1.71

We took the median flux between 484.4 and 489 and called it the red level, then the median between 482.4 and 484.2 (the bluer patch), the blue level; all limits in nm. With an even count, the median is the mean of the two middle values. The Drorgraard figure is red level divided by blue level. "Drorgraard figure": 0.96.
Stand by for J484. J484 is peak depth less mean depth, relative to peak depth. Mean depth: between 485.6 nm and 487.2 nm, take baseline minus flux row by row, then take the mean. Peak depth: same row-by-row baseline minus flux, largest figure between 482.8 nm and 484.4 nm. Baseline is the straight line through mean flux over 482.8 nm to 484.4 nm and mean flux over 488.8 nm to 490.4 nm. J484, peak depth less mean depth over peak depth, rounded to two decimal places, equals -2.13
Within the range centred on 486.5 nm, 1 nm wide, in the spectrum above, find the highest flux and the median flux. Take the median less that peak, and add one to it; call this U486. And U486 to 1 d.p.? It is -0.3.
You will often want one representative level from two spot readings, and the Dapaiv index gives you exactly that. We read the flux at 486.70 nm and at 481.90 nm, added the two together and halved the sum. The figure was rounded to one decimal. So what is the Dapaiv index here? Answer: 13.4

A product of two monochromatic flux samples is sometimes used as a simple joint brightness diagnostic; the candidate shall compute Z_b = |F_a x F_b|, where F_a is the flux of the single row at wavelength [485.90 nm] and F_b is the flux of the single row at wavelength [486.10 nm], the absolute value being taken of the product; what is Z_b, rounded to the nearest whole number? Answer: 86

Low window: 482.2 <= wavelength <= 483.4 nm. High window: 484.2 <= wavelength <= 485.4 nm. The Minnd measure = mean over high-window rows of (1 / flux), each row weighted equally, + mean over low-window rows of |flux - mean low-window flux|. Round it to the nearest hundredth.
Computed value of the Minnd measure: 0.22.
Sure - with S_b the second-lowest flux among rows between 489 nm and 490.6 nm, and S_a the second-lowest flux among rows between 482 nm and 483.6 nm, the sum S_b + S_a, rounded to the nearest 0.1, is 25.1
